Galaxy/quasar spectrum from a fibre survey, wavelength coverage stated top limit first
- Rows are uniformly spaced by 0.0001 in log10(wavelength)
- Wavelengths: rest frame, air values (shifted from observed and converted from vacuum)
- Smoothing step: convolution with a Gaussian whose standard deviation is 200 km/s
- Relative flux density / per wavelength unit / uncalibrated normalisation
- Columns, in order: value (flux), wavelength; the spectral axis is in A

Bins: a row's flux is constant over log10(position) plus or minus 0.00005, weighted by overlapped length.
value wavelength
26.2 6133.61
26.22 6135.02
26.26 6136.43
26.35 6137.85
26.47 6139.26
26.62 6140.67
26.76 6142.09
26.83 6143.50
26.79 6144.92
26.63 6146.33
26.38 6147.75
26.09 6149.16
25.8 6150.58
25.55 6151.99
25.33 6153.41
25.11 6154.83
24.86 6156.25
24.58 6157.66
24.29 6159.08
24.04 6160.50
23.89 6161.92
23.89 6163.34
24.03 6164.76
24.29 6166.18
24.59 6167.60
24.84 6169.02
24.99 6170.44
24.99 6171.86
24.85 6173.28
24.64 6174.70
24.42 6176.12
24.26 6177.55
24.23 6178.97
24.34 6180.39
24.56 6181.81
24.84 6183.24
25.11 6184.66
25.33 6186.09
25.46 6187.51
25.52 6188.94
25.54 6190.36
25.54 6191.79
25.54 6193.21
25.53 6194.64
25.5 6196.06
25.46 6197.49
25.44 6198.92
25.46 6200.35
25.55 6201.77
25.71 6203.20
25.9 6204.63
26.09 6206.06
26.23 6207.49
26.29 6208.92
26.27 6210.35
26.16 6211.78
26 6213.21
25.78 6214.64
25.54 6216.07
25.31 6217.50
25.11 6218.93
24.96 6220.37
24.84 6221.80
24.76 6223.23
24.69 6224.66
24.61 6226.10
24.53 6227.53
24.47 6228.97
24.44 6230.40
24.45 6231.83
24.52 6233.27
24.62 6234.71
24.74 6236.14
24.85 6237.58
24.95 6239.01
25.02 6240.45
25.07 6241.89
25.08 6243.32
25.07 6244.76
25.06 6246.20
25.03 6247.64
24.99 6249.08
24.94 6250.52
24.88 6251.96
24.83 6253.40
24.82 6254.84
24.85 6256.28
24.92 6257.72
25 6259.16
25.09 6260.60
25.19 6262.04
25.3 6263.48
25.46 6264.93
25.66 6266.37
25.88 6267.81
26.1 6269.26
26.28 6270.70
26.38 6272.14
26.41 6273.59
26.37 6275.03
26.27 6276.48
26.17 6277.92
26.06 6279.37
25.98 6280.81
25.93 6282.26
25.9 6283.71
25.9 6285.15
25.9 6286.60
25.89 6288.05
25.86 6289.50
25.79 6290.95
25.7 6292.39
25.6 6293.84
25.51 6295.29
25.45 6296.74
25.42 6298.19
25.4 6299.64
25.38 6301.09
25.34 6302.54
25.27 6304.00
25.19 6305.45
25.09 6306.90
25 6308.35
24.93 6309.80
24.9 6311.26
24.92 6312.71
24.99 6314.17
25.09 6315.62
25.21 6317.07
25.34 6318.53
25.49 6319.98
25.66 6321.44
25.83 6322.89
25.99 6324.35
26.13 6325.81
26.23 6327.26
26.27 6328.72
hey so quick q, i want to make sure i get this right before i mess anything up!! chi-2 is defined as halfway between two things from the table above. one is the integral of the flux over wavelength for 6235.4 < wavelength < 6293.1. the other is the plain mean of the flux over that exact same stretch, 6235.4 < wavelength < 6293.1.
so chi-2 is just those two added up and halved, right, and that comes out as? 748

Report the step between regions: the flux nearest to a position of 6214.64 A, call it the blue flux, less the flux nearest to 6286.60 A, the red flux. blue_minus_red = -0.12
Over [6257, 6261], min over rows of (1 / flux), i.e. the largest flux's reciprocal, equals 0.0399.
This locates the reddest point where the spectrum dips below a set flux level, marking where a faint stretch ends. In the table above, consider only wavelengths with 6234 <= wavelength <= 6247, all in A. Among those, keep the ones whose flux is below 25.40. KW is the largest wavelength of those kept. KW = 6246.20 A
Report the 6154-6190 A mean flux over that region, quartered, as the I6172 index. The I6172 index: 6.16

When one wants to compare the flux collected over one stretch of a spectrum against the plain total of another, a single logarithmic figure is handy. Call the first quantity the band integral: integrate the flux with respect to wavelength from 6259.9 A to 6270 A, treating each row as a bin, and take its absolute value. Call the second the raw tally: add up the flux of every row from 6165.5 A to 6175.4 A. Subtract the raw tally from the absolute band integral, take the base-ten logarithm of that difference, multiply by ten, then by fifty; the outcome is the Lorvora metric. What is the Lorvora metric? 964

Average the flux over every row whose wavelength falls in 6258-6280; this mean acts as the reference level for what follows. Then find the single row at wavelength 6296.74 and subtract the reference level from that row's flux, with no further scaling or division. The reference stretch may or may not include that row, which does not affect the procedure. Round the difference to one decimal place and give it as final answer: -0.4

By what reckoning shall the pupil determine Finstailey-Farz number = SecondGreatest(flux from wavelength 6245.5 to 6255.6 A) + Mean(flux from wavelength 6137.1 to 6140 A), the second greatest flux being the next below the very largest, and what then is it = 51.4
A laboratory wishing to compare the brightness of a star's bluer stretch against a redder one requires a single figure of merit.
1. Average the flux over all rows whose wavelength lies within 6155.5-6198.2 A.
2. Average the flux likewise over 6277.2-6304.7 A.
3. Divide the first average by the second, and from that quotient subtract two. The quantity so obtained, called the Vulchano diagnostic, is -1.04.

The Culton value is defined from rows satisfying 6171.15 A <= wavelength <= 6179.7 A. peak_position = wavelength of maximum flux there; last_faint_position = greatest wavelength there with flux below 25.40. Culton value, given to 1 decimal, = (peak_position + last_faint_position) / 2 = 6175.4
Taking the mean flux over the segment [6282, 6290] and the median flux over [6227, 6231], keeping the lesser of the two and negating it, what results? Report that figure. -24.5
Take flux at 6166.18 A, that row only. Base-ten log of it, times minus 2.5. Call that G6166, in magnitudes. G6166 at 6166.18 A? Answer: -3.46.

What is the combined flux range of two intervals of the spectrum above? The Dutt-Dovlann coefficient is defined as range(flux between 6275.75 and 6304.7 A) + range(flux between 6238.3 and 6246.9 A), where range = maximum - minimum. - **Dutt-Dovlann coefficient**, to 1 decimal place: 1.1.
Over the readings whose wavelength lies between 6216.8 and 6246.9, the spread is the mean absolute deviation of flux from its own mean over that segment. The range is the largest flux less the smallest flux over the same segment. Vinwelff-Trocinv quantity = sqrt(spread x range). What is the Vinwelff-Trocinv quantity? 0.4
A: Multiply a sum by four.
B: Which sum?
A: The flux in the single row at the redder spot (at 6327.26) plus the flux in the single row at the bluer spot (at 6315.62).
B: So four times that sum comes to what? 205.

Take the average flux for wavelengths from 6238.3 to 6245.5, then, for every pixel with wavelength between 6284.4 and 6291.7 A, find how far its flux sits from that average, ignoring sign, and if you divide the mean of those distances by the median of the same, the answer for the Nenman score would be 0.97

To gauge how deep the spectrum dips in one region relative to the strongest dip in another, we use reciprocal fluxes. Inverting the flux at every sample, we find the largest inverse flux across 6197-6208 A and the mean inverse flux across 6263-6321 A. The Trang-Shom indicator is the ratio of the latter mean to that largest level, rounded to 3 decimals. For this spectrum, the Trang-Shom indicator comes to 0.993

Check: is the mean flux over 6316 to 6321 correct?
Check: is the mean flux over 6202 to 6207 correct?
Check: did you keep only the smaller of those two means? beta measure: 25.3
